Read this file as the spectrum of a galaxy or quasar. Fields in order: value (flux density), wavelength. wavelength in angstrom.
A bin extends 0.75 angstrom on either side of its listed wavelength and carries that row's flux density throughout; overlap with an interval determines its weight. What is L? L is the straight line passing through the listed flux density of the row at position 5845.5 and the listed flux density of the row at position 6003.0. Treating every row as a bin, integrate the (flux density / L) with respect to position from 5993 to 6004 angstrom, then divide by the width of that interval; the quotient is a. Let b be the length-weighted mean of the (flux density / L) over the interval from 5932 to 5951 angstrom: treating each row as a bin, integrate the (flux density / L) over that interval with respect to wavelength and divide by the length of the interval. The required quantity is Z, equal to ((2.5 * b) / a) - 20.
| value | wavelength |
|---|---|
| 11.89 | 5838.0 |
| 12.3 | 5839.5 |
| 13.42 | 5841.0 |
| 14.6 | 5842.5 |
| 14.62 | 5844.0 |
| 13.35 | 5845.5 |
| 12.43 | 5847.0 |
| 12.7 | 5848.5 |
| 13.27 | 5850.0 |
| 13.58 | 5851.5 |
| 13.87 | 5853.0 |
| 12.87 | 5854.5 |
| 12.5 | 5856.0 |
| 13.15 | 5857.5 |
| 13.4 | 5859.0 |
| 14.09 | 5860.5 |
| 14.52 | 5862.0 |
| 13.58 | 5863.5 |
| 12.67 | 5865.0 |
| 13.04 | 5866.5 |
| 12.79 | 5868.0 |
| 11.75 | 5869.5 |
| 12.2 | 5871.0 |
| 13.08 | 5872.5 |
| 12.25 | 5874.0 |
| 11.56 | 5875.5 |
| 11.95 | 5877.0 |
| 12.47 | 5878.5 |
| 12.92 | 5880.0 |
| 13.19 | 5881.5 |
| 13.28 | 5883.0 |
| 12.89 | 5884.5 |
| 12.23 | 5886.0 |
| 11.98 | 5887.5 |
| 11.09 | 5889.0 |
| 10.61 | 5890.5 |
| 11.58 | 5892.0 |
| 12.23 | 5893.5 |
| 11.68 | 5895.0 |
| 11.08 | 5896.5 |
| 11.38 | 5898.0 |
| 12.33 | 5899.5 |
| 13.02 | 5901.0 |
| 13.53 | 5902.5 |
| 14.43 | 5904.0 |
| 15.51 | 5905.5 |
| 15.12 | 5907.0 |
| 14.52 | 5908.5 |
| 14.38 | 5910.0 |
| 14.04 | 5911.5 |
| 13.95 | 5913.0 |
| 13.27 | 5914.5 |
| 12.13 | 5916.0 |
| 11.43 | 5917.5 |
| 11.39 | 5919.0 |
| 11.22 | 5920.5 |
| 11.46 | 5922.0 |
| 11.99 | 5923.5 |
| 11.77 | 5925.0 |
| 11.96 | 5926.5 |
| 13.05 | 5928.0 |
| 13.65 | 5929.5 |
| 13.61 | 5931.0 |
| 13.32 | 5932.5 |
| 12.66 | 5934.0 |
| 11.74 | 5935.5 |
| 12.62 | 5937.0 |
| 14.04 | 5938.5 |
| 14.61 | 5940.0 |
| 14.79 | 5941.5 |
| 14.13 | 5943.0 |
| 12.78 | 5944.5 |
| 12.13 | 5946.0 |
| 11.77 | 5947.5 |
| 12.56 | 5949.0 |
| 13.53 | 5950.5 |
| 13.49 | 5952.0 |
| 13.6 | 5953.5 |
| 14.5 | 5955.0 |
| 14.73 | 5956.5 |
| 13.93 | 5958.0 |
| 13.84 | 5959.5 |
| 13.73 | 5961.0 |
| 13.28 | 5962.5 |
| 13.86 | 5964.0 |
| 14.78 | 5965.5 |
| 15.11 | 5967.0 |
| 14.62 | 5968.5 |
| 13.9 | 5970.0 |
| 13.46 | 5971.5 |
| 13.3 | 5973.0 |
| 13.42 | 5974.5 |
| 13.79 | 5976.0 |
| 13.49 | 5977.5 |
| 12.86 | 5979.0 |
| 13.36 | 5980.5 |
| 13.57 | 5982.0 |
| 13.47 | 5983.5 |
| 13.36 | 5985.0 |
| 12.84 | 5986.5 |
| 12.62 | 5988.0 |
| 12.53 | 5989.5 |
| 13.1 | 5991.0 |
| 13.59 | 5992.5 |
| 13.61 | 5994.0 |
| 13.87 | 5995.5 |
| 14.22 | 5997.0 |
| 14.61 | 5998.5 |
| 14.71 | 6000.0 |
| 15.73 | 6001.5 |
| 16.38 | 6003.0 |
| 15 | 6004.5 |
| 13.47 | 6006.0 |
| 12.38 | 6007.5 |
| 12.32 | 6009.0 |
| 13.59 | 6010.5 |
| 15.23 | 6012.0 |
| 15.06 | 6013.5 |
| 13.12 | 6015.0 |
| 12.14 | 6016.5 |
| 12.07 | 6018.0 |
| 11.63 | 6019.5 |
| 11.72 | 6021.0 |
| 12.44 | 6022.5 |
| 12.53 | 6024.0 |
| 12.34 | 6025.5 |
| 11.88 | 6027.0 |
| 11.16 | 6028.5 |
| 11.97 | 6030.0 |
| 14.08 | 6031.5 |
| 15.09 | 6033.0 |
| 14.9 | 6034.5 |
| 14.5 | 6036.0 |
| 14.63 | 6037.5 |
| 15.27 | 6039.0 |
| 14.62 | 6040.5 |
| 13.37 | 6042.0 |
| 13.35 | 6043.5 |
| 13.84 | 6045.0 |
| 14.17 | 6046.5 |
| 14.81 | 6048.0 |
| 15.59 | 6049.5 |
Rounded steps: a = 0.90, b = 0.86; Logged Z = -17.6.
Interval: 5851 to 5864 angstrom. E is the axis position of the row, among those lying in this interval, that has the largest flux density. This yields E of 5862.0 angstrom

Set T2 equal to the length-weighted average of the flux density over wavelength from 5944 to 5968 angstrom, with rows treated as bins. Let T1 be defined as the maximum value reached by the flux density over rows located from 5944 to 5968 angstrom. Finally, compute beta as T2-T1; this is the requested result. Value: -1.49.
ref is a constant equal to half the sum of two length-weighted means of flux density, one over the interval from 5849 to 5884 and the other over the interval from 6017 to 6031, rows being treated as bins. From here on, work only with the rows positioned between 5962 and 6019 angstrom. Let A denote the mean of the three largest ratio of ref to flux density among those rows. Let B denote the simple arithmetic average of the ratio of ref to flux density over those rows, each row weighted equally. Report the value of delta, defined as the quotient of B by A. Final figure 0.89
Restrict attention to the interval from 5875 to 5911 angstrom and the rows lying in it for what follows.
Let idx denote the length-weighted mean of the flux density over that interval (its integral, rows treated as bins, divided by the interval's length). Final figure 12.7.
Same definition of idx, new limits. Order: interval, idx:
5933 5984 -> 13.6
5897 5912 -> 13.8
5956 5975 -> 14.0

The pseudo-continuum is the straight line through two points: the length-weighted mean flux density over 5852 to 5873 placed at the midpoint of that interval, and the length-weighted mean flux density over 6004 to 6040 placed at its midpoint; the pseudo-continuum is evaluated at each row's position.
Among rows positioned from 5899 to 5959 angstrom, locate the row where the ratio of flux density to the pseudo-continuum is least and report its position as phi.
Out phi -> 5920.5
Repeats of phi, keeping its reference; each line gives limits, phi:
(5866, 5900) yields 5890.5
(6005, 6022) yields 6019.5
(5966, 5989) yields 5988.0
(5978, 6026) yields 6019.5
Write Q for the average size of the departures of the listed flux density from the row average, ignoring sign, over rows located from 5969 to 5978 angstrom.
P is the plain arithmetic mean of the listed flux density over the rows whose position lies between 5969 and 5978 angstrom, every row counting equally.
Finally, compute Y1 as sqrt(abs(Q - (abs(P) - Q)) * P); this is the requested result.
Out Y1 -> 13.4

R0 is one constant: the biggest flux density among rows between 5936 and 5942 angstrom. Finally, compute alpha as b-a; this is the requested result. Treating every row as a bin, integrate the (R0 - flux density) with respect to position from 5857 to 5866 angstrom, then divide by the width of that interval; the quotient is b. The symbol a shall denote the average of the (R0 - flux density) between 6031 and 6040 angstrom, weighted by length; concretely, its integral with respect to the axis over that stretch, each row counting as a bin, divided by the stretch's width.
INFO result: 1.2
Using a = 0.0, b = 1.2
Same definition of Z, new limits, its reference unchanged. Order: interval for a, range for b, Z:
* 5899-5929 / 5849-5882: -17.4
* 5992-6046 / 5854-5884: -17.1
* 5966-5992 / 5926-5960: -17.4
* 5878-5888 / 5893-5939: -17.6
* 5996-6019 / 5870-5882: -17.4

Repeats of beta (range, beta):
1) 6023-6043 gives -1.72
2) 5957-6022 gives -2.74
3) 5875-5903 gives -1.38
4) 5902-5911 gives -0.91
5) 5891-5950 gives -2.62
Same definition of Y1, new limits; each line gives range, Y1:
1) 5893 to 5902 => 11.4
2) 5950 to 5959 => 13.5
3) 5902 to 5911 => 14.1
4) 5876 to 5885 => 12.4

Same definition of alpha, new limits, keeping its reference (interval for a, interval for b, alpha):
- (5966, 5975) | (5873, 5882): 1.6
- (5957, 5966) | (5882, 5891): 1.8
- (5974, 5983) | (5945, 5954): 0.6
